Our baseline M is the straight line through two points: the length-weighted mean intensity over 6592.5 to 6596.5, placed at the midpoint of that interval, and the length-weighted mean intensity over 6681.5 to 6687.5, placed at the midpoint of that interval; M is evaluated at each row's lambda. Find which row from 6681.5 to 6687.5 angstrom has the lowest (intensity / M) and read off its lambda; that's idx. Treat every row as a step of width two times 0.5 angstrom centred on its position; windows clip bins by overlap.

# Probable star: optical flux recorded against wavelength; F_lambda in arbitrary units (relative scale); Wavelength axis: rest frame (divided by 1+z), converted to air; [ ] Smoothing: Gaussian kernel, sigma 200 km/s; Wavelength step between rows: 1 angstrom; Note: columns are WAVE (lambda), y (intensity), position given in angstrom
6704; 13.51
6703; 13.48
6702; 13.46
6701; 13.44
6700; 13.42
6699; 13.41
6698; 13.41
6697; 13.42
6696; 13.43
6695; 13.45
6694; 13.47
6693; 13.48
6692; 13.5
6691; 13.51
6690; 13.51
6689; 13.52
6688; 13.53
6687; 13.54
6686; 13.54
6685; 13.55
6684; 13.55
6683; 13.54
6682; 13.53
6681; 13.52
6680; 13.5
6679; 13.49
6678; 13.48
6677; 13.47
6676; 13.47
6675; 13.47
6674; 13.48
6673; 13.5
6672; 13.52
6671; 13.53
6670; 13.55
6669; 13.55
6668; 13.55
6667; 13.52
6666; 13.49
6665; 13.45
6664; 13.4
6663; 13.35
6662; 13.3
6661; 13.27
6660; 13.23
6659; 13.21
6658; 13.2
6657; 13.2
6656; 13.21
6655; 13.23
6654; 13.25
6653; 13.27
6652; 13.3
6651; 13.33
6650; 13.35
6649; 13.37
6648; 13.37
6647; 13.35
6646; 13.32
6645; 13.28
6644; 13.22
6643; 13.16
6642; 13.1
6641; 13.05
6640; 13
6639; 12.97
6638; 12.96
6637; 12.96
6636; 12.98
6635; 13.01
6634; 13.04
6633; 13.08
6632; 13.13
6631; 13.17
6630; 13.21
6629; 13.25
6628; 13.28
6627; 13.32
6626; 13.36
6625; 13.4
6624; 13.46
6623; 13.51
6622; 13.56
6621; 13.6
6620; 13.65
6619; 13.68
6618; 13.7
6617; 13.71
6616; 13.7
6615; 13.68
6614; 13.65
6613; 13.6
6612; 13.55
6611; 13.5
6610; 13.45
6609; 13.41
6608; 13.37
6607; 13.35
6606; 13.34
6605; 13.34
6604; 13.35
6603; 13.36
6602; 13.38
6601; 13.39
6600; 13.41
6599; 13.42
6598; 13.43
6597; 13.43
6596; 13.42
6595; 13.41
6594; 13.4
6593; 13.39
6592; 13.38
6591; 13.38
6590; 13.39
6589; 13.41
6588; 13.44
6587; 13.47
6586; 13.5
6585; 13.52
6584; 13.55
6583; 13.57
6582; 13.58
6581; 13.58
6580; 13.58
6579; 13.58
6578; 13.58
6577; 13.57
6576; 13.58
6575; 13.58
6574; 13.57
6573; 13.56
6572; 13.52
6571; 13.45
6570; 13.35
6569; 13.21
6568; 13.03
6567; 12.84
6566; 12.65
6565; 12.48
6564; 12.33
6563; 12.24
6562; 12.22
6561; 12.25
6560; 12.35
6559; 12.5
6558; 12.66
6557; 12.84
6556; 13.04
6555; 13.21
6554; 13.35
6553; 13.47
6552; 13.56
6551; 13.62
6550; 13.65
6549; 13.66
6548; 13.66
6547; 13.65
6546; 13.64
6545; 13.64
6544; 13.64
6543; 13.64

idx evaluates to 6682 angstrom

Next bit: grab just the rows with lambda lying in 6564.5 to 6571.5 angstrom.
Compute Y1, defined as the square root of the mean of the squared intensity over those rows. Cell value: 13.0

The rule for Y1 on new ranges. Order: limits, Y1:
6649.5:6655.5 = 13.3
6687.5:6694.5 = 13.5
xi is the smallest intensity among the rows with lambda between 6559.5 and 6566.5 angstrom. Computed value 12.22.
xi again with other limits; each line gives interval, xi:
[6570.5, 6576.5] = 13.45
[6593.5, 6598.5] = 13.4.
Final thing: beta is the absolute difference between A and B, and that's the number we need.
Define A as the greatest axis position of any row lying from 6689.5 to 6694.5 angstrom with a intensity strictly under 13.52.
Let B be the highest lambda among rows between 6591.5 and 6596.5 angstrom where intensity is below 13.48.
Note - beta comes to 98 angstrom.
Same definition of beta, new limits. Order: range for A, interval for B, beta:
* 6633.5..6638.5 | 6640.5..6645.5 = 7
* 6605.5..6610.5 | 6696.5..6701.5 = 91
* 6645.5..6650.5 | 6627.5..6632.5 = 18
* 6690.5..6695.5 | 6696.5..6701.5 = 6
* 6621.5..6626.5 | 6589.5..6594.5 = 32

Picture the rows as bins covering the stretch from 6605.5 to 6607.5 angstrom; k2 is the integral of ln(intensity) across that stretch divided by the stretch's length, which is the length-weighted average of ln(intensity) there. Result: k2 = 2.59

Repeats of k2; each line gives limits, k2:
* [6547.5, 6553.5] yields 2.61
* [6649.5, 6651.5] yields 2.59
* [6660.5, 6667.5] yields 2.60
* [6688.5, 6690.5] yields 2.60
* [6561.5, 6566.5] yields 2.52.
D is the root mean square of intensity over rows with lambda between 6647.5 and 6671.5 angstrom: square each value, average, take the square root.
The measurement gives 13.4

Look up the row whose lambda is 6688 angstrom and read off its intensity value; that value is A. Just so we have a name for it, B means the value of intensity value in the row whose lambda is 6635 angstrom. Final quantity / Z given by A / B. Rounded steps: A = 13.53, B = 13.01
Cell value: 1.04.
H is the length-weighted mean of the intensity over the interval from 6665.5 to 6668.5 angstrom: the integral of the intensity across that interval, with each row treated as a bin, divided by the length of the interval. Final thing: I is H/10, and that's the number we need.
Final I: 1.35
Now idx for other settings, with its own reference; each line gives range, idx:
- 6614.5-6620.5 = 6620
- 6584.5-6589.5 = 6589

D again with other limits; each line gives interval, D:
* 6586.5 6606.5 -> 13.4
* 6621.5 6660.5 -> 13.2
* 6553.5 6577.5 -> 13.0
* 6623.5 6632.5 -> 13.3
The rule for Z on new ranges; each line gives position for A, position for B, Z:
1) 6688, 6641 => 1.04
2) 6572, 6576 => 1.00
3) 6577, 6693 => 1.01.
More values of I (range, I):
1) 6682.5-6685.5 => 1.35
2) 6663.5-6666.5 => 1.34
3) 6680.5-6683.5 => 1.35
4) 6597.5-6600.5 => 1.34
